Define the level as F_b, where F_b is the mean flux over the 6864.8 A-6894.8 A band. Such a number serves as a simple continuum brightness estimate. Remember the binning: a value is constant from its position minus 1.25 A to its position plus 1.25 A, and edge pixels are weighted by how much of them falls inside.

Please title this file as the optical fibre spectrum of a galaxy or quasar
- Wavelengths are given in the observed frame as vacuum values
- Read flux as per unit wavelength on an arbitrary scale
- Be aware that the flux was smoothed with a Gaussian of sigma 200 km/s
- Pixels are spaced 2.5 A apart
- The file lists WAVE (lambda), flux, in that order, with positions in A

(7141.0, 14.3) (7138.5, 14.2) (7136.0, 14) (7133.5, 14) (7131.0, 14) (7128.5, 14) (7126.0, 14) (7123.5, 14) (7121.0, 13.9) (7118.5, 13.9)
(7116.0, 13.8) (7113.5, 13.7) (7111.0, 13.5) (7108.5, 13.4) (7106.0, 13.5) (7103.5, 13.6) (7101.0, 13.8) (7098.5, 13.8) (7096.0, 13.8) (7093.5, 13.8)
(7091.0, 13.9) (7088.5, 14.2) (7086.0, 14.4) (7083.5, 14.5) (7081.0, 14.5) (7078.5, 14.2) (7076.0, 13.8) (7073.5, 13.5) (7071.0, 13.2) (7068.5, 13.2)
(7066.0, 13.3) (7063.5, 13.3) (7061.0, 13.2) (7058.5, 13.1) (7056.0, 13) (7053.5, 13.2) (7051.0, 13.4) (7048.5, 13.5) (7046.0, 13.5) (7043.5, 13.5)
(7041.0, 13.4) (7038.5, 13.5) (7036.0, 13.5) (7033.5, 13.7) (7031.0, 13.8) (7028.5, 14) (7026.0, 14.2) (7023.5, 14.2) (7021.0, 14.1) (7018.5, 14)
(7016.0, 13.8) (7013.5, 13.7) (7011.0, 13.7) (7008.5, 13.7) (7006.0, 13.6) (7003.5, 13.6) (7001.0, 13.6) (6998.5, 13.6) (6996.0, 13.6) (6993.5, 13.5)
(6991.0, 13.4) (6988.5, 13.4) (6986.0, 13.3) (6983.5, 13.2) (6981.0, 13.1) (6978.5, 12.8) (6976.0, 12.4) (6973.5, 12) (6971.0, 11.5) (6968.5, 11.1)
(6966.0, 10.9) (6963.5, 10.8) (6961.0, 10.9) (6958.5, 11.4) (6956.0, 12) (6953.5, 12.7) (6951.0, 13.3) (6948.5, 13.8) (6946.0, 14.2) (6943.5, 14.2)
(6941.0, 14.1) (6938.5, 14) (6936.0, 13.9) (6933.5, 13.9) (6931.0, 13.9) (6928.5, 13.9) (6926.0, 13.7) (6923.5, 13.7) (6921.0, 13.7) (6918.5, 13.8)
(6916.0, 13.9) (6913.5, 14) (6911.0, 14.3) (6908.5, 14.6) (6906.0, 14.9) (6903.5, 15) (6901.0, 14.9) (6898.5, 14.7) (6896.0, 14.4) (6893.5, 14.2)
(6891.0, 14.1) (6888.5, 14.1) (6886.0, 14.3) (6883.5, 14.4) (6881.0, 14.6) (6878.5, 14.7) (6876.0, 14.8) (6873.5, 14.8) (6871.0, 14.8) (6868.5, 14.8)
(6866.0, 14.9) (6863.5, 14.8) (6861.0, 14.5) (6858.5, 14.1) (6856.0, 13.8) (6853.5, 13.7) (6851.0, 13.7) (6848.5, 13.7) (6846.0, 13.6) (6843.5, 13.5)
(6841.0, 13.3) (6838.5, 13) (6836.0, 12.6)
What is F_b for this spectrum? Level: 14.5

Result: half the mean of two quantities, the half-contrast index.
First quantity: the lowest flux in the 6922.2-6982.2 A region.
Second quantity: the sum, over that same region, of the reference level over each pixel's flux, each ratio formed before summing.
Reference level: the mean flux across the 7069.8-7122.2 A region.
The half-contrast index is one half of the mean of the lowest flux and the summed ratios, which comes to 9.2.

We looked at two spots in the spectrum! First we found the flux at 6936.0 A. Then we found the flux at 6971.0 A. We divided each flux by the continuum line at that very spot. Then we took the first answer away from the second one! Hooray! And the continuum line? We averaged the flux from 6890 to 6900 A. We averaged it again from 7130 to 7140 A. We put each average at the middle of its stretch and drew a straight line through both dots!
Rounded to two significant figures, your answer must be -0.17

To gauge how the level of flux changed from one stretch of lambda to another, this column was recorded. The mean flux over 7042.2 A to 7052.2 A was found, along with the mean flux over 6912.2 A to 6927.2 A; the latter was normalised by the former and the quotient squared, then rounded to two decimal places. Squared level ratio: 1.05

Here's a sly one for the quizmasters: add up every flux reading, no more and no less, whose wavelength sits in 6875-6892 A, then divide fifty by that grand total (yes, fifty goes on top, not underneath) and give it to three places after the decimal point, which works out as 0.495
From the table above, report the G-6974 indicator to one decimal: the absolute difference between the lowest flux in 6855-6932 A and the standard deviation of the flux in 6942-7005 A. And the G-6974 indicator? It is 12.6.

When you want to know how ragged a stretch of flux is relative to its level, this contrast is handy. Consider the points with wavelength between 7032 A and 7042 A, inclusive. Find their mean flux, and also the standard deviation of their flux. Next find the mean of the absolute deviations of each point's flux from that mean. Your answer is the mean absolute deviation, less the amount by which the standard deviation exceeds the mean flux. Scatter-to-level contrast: 13.5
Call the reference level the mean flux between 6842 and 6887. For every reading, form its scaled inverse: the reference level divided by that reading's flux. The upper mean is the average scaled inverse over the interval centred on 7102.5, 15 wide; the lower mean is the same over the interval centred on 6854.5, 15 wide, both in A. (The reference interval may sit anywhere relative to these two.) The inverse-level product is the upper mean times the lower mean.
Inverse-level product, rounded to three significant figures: 1.08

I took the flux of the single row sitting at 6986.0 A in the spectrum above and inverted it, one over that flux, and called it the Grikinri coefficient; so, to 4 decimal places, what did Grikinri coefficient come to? 0.0752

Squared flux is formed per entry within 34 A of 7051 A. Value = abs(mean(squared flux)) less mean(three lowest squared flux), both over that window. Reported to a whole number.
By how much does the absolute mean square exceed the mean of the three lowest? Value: 15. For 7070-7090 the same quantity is 15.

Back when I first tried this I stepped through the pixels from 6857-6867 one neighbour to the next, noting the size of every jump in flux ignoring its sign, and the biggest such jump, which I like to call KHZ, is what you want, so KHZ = 0.40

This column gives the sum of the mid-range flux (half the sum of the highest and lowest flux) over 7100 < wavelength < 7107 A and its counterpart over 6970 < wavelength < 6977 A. 25.6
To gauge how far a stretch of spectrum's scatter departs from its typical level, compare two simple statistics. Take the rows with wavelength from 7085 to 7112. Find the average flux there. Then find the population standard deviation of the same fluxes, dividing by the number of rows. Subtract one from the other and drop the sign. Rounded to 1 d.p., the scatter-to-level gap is 13.5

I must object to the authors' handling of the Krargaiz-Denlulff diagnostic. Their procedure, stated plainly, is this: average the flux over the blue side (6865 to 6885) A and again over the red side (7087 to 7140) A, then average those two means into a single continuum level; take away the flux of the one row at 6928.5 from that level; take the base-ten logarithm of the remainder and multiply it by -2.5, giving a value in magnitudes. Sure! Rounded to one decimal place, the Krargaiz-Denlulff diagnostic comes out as 1.0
